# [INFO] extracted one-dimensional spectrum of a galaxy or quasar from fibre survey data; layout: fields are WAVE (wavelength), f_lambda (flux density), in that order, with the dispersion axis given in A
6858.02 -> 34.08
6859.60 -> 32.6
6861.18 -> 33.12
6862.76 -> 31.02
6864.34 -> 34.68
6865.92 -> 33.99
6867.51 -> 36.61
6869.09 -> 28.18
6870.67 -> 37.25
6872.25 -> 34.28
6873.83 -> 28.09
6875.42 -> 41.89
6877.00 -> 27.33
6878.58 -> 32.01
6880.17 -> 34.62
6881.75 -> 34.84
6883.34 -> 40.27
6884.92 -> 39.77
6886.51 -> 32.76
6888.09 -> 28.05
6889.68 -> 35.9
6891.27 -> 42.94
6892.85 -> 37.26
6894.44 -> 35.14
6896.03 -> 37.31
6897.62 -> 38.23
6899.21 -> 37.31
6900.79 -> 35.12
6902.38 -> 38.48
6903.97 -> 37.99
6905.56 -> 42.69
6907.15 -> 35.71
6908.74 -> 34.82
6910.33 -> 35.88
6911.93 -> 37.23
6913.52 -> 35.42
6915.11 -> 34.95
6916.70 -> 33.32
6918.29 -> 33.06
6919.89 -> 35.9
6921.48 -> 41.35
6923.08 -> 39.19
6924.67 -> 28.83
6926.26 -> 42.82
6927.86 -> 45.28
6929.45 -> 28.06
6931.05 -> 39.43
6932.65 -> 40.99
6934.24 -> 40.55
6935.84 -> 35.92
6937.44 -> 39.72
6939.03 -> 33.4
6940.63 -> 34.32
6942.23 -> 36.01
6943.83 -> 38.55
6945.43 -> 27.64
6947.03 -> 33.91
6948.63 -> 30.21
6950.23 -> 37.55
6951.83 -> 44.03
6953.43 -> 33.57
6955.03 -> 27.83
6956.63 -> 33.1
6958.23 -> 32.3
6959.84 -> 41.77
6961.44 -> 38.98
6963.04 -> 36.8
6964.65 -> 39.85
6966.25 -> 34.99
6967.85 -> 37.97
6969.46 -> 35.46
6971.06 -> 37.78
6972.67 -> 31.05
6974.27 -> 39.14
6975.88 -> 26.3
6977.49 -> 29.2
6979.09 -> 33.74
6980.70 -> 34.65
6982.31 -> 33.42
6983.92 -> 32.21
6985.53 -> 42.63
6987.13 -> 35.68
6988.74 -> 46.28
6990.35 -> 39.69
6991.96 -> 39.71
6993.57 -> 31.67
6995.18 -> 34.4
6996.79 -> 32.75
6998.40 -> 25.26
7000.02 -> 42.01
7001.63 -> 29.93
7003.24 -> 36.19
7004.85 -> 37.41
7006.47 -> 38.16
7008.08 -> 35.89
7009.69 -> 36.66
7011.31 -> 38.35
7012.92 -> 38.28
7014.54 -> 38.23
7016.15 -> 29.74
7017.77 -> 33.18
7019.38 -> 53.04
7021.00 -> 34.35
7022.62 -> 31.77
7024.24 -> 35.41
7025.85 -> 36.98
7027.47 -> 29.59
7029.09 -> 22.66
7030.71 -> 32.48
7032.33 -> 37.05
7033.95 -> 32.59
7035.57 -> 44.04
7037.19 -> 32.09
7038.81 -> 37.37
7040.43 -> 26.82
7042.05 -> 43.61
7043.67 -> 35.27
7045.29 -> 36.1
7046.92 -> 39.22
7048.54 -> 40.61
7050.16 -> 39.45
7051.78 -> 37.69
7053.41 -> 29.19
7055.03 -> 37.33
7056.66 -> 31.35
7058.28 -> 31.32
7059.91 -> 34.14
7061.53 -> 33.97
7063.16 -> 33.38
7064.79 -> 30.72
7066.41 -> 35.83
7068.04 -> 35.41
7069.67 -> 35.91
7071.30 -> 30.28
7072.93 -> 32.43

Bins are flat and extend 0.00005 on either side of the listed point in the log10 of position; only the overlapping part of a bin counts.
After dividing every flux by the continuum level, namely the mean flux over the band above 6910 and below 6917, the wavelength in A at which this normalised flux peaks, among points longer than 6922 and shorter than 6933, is 6927.86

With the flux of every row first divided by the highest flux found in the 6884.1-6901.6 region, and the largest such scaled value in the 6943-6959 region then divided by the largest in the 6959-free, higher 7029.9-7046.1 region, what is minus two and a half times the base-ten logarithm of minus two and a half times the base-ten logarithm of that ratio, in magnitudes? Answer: 9.0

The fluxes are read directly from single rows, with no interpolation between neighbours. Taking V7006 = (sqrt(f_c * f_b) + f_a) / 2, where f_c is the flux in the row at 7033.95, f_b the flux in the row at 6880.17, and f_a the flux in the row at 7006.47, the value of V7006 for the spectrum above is 35.9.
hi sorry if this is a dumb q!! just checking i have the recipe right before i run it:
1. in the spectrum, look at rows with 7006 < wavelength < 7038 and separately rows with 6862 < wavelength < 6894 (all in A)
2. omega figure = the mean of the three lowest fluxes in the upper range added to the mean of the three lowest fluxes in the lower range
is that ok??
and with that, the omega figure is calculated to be 55.2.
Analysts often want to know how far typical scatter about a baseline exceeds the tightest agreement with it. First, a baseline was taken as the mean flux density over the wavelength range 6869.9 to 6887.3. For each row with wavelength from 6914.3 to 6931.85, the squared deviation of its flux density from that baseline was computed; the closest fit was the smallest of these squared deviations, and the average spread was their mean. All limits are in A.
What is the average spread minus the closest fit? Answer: 31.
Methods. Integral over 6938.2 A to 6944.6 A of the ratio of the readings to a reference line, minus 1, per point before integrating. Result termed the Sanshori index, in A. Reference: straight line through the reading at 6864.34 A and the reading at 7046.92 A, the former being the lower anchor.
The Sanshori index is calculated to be -0.18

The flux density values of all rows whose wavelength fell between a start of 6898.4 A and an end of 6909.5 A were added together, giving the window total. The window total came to 262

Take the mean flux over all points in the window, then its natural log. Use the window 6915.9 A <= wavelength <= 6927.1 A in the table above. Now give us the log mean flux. 3.59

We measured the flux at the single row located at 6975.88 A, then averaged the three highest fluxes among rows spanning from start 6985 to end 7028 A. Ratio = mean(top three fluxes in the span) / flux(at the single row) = 1.80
